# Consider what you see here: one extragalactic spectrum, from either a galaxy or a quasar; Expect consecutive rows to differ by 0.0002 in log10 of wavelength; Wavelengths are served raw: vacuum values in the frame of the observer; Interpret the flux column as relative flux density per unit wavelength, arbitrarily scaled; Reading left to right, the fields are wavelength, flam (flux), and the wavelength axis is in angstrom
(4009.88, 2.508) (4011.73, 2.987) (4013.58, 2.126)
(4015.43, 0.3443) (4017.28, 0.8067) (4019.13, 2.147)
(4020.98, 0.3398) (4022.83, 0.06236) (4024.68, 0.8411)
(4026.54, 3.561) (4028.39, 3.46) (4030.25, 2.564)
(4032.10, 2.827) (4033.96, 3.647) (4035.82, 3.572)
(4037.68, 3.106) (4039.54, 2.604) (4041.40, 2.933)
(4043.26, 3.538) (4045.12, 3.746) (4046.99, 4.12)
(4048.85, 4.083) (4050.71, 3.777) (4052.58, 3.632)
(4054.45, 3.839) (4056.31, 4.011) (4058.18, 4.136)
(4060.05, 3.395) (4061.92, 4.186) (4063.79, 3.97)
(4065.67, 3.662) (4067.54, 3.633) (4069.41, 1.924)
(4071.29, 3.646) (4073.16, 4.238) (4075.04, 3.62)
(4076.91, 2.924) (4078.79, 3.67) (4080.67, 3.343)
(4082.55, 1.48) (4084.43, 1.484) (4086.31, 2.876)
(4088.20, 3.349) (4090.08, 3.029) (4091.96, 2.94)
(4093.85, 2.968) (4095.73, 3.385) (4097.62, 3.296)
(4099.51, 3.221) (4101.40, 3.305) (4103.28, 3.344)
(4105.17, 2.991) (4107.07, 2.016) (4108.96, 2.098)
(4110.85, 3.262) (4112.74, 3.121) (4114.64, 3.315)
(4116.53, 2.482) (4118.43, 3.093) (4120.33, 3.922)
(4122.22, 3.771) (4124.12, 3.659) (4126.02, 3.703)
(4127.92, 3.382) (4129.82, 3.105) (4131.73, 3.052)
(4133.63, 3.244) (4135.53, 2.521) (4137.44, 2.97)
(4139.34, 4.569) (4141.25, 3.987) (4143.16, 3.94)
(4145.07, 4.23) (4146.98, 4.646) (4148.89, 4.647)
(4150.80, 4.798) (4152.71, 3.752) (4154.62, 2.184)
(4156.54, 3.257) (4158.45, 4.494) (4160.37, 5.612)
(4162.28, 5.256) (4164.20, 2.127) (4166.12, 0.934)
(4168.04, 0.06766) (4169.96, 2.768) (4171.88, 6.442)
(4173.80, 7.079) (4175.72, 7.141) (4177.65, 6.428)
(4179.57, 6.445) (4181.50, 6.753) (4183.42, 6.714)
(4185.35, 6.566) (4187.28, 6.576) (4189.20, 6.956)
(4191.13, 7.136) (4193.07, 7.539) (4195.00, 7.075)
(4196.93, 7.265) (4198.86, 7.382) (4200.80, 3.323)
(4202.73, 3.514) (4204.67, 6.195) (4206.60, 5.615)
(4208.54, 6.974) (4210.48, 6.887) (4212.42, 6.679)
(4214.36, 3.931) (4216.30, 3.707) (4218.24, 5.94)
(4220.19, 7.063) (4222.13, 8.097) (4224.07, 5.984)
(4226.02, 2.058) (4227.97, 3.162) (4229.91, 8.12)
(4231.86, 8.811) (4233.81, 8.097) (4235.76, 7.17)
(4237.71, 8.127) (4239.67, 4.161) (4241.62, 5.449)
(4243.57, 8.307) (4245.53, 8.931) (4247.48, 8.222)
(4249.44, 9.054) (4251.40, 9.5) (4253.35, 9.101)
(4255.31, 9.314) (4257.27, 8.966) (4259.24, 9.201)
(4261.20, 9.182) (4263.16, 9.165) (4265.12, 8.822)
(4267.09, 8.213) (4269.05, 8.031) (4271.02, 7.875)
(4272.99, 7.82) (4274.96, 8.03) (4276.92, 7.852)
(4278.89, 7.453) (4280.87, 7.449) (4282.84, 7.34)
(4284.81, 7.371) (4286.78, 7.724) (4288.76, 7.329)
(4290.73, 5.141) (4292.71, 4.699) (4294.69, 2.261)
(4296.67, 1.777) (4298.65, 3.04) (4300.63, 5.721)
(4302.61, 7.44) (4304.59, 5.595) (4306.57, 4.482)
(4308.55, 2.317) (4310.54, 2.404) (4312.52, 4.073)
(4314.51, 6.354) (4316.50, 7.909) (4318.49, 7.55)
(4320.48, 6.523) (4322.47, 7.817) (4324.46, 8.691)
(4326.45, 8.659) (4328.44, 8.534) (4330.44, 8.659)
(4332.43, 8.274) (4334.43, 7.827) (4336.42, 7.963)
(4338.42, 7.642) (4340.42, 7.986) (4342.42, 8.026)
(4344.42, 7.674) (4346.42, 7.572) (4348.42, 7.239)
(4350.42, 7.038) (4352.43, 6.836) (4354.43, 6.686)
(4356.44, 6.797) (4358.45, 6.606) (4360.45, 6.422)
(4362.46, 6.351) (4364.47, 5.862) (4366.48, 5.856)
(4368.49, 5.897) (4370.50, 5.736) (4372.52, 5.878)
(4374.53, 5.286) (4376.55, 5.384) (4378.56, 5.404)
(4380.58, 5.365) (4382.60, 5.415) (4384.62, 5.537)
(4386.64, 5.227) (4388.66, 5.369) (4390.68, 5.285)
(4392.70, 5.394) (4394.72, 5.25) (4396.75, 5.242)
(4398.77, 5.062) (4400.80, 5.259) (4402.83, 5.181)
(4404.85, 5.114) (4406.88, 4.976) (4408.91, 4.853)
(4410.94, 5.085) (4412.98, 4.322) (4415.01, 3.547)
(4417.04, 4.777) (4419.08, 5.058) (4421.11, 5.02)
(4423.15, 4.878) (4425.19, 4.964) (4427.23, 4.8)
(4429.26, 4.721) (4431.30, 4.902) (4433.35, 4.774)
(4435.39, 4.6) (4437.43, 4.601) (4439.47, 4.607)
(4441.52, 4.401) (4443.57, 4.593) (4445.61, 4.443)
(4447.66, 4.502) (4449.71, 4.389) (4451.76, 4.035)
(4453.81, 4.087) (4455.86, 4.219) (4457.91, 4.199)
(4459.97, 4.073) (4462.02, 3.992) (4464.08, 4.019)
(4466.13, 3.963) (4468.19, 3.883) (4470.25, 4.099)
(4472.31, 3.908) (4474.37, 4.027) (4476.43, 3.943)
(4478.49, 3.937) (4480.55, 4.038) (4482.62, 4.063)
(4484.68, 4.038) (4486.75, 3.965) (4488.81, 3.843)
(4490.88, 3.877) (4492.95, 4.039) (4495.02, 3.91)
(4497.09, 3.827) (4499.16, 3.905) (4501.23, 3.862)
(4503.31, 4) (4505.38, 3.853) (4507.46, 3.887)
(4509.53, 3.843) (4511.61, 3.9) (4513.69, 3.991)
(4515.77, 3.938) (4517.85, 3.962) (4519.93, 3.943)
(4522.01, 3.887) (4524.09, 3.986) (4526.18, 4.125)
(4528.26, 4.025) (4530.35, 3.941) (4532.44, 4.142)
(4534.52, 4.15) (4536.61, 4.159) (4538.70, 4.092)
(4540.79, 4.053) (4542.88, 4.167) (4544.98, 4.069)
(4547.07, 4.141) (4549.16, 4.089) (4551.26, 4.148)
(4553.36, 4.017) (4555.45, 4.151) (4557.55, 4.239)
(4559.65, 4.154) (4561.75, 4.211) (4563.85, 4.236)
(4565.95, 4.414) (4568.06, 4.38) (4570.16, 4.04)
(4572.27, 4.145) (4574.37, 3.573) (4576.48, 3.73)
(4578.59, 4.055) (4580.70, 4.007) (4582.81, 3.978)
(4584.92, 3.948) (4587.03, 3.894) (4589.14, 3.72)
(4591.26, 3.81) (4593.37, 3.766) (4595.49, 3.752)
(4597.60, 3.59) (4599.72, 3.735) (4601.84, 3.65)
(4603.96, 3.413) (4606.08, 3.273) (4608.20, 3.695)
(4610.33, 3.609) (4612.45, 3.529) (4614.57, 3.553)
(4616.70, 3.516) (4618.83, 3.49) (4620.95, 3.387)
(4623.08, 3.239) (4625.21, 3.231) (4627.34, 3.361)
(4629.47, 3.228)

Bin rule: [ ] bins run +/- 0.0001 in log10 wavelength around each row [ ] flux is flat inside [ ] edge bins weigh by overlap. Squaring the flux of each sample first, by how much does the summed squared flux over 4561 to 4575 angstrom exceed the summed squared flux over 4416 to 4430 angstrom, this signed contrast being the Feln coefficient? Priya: -47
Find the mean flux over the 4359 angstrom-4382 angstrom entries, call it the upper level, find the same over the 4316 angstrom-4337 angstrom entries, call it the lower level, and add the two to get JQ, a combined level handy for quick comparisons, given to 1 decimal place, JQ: 13.8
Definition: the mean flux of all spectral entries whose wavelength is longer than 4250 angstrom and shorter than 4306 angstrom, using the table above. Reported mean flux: 7.2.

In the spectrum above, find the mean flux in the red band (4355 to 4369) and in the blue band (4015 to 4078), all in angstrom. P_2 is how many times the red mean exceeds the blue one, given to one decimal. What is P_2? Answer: 2.1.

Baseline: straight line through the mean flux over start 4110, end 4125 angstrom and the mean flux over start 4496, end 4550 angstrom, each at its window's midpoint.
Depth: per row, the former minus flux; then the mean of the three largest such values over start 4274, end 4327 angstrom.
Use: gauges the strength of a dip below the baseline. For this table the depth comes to 1.5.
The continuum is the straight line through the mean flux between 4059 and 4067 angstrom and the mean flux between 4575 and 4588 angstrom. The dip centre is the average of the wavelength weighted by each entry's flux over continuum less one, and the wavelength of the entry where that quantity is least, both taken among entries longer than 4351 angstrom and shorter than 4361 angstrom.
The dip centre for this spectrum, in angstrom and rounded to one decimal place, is 4358.4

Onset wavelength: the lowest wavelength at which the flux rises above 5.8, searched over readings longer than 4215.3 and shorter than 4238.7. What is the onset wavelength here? 4218.24 angstrom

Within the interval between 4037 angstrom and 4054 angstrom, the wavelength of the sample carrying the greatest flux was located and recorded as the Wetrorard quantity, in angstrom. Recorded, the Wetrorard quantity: 4046.99 angstrom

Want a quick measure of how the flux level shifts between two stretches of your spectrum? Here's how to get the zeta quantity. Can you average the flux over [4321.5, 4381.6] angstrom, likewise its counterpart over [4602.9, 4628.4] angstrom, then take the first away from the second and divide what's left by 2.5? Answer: -1.4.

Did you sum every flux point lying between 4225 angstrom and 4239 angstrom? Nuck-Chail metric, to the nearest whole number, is 46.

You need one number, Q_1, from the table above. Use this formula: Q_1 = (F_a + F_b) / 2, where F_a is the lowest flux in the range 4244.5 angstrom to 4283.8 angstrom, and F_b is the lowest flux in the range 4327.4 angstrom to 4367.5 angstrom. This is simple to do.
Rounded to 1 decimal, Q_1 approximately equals 6.6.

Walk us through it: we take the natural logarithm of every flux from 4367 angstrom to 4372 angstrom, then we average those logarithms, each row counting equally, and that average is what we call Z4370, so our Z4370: 1.76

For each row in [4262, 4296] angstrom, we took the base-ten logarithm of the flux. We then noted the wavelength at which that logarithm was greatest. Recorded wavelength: 4263.16 angstrom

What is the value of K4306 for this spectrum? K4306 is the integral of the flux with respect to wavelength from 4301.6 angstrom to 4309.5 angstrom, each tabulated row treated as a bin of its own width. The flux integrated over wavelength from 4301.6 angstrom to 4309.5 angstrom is 39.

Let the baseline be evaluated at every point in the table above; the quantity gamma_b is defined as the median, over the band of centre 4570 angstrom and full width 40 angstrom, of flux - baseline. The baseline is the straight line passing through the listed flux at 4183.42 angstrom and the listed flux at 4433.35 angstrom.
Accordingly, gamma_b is 0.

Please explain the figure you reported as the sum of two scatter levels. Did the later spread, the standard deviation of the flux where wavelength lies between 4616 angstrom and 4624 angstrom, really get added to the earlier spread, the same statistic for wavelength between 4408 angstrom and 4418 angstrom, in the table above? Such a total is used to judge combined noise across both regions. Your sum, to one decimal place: 0.7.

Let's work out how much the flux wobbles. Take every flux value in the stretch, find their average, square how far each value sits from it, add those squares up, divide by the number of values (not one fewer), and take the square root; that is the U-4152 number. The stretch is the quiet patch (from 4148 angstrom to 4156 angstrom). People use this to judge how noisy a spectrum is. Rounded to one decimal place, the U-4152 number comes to 1.0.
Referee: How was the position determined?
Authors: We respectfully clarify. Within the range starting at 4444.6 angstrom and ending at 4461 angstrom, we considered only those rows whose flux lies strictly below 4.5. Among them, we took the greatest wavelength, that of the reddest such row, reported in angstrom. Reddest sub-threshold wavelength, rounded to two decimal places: 4459.97 angstrom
